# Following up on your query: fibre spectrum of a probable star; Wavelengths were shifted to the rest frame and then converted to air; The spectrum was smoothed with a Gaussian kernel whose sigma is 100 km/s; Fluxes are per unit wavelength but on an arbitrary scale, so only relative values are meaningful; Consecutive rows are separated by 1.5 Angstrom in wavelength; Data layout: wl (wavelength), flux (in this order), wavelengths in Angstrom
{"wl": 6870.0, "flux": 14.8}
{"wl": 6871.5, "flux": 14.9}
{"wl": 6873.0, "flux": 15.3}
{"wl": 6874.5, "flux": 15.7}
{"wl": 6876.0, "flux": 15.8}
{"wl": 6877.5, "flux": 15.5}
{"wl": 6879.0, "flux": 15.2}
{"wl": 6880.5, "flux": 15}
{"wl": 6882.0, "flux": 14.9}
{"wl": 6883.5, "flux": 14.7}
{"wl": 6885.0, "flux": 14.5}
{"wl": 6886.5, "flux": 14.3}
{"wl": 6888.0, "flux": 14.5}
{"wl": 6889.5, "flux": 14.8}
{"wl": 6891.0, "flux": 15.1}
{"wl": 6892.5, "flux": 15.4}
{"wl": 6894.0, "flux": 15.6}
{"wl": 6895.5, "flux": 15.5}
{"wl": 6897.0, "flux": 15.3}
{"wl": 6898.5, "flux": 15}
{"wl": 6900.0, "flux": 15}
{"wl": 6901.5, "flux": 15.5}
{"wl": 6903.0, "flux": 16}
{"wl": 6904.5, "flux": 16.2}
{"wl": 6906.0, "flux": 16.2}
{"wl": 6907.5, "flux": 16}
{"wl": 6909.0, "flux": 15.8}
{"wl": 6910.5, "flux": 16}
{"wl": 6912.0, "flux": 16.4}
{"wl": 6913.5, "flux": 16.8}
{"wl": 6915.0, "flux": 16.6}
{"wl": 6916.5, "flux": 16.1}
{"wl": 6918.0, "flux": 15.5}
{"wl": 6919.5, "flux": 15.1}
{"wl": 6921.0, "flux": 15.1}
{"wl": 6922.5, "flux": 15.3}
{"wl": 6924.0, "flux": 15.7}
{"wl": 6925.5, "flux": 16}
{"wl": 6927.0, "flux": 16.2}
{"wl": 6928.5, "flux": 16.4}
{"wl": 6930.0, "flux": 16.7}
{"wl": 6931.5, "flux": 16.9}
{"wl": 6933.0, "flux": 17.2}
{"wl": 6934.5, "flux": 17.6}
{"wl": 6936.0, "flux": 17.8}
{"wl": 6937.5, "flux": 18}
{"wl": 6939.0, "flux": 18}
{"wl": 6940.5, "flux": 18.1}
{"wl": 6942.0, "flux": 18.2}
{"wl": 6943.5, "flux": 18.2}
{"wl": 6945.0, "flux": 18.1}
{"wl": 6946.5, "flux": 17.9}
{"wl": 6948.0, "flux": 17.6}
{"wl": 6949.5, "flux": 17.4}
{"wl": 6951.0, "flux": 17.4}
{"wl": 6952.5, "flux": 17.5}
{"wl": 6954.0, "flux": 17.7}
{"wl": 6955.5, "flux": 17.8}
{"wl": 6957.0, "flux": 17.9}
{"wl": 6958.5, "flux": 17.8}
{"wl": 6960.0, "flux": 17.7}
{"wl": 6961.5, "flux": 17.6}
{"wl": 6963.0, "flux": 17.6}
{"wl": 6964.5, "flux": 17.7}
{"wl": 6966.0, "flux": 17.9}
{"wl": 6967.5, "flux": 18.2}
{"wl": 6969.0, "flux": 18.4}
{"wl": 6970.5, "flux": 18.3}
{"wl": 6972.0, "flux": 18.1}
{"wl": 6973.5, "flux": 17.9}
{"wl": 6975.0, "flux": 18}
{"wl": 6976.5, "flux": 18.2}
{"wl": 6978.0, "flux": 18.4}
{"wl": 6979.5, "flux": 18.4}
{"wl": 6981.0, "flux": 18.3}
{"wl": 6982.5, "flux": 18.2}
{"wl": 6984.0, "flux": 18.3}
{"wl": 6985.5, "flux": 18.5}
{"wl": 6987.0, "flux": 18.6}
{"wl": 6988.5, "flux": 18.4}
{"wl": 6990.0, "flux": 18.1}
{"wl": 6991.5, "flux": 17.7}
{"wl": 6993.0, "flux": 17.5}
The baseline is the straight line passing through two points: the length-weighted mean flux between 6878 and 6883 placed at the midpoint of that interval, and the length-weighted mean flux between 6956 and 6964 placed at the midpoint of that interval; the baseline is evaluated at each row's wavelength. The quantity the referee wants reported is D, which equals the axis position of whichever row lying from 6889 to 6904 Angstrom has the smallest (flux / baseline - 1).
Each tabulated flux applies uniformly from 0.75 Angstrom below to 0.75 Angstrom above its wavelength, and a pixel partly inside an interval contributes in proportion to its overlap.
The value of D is 6900.0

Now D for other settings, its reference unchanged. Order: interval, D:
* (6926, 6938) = 6927.0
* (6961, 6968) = 6963.0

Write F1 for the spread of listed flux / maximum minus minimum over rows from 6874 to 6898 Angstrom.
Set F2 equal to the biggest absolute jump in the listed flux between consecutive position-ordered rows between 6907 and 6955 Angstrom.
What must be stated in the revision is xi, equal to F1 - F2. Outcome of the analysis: 0.9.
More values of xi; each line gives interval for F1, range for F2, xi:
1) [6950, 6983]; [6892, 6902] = 0.5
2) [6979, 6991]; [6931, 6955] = 0.1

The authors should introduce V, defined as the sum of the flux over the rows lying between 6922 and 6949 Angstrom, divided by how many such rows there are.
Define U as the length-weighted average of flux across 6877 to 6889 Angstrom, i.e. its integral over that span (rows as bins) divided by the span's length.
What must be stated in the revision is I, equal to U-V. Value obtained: -2.4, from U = 14.8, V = 17.2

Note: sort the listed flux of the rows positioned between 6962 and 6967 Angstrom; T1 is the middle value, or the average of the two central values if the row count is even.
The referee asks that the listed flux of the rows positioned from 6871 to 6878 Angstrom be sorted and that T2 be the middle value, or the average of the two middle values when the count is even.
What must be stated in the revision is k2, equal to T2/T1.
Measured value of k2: 0.88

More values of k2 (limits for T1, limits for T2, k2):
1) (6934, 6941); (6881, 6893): 0.82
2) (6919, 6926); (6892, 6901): 1.00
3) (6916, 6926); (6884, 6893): 0.95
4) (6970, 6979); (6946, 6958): 0.97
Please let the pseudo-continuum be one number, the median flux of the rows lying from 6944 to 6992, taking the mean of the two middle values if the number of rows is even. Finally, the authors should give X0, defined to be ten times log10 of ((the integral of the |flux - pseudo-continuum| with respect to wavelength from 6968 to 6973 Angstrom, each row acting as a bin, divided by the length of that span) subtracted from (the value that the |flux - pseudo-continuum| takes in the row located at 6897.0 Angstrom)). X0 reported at 4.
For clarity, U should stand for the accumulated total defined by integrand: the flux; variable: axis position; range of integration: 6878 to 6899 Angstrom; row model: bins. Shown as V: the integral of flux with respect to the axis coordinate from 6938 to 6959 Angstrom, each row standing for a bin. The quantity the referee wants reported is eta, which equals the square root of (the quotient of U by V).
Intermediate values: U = 315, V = 374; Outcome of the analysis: 0.92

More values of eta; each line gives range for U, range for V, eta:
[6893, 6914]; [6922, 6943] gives 0.96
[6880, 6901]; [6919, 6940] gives 0.95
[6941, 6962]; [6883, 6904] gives 1.08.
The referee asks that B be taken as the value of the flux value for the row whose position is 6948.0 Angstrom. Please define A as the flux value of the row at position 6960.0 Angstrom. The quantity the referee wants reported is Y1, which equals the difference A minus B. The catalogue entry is 0.1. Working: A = 17.7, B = 17.6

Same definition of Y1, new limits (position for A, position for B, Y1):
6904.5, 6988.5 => -2.2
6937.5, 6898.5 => 3.0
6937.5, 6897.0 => 2.7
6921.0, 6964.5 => -2.6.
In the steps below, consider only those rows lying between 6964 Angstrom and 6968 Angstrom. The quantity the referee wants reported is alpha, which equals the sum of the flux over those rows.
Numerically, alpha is 53.8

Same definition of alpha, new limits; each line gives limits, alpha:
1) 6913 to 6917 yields 49.5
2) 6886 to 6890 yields 43.6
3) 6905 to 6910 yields 48.0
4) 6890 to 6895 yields 46.1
